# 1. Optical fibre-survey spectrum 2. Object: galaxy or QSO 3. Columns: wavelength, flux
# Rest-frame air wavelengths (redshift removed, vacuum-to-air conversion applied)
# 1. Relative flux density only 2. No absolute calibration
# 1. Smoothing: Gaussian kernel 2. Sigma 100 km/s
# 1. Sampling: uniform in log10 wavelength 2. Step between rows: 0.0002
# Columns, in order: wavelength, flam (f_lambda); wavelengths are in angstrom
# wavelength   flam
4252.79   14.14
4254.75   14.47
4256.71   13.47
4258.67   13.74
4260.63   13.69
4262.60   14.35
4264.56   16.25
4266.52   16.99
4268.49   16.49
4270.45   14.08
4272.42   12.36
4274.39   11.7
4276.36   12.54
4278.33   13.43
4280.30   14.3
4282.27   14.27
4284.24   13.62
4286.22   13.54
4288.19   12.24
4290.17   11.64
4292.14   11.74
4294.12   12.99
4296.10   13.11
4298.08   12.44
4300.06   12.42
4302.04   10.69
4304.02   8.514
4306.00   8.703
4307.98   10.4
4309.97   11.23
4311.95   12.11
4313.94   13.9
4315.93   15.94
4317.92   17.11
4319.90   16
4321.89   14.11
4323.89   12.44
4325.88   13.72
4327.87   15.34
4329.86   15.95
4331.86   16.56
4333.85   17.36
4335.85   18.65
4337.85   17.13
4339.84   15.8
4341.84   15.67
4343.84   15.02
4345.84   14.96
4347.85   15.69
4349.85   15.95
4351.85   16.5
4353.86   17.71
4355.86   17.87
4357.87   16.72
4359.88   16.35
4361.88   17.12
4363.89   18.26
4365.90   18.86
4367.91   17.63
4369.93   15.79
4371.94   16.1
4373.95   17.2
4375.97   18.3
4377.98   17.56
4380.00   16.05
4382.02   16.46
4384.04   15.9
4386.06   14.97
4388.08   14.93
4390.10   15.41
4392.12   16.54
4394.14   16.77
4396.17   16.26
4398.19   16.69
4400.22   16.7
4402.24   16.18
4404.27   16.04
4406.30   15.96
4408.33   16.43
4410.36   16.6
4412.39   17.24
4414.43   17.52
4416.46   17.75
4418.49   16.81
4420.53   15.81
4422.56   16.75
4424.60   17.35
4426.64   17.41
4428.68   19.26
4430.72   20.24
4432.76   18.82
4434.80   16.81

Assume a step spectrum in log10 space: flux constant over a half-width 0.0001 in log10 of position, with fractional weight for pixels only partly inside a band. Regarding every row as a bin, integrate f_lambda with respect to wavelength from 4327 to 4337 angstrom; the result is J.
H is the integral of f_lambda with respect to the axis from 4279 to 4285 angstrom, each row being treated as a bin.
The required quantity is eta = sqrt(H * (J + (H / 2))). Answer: 133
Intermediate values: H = 84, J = 168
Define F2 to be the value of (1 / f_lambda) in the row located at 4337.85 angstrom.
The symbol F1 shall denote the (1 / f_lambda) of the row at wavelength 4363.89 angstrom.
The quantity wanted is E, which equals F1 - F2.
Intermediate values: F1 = 0.055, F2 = 0.0584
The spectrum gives 0.00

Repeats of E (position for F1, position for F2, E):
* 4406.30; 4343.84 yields 0.00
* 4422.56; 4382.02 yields 0.00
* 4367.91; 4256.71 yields -0.02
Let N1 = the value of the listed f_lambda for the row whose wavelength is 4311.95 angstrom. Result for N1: 12.11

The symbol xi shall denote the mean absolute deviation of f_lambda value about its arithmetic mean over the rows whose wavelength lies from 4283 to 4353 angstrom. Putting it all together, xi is 2.06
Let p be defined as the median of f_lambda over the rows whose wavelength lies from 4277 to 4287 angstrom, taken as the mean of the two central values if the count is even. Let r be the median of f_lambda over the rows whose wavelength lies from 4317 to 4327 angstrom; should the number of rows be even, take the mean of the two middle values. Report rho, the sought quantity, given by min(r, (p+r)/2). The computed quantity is 13.9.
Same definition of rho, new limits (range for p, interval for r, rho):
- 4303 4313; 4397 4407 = 13.3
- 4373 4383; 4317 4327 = 14.1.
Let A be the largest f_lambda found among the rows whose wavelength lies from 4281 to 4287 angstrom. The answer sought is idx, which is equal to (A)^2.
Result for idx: 204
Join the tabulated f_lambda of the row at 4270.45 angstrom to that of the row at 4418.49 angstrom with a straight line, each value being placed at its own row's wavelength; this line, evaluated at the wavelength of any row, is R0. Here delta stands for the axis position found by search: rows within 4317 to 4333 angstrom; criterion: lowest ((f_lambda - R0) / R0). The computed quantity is 4323.89 angstrom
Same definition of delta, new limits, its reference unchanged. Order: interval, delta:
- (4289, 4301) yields 4290.17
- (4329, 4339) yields 4329.86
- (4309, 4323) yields 4309.97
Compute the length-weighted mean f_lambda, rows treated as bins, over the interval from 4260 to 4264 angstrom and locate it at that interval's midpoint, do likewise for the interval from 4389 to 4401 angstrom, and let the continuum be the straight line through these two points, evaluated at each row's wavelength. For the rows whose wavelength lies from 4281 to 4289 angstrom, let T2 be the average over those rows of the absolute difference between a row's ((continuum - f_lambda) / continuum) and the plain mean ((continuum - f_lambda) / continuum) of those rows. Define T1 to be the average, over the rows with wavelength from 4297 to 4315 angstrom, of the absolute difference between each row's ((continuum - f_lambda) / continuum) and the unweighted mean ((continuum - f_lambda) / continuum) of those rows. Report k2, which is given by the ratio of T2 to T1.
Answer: 0.4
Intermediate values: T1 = 0.09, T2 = 0.04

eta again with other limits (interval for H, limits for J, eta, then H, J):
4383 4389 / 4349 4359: 140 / 92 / 170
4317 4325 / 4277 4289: 163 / 119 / 163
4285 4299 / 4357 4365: 199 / 176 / 137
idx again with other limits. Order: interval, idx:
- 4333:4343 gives 348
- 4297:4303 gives 155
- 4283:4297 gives 186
